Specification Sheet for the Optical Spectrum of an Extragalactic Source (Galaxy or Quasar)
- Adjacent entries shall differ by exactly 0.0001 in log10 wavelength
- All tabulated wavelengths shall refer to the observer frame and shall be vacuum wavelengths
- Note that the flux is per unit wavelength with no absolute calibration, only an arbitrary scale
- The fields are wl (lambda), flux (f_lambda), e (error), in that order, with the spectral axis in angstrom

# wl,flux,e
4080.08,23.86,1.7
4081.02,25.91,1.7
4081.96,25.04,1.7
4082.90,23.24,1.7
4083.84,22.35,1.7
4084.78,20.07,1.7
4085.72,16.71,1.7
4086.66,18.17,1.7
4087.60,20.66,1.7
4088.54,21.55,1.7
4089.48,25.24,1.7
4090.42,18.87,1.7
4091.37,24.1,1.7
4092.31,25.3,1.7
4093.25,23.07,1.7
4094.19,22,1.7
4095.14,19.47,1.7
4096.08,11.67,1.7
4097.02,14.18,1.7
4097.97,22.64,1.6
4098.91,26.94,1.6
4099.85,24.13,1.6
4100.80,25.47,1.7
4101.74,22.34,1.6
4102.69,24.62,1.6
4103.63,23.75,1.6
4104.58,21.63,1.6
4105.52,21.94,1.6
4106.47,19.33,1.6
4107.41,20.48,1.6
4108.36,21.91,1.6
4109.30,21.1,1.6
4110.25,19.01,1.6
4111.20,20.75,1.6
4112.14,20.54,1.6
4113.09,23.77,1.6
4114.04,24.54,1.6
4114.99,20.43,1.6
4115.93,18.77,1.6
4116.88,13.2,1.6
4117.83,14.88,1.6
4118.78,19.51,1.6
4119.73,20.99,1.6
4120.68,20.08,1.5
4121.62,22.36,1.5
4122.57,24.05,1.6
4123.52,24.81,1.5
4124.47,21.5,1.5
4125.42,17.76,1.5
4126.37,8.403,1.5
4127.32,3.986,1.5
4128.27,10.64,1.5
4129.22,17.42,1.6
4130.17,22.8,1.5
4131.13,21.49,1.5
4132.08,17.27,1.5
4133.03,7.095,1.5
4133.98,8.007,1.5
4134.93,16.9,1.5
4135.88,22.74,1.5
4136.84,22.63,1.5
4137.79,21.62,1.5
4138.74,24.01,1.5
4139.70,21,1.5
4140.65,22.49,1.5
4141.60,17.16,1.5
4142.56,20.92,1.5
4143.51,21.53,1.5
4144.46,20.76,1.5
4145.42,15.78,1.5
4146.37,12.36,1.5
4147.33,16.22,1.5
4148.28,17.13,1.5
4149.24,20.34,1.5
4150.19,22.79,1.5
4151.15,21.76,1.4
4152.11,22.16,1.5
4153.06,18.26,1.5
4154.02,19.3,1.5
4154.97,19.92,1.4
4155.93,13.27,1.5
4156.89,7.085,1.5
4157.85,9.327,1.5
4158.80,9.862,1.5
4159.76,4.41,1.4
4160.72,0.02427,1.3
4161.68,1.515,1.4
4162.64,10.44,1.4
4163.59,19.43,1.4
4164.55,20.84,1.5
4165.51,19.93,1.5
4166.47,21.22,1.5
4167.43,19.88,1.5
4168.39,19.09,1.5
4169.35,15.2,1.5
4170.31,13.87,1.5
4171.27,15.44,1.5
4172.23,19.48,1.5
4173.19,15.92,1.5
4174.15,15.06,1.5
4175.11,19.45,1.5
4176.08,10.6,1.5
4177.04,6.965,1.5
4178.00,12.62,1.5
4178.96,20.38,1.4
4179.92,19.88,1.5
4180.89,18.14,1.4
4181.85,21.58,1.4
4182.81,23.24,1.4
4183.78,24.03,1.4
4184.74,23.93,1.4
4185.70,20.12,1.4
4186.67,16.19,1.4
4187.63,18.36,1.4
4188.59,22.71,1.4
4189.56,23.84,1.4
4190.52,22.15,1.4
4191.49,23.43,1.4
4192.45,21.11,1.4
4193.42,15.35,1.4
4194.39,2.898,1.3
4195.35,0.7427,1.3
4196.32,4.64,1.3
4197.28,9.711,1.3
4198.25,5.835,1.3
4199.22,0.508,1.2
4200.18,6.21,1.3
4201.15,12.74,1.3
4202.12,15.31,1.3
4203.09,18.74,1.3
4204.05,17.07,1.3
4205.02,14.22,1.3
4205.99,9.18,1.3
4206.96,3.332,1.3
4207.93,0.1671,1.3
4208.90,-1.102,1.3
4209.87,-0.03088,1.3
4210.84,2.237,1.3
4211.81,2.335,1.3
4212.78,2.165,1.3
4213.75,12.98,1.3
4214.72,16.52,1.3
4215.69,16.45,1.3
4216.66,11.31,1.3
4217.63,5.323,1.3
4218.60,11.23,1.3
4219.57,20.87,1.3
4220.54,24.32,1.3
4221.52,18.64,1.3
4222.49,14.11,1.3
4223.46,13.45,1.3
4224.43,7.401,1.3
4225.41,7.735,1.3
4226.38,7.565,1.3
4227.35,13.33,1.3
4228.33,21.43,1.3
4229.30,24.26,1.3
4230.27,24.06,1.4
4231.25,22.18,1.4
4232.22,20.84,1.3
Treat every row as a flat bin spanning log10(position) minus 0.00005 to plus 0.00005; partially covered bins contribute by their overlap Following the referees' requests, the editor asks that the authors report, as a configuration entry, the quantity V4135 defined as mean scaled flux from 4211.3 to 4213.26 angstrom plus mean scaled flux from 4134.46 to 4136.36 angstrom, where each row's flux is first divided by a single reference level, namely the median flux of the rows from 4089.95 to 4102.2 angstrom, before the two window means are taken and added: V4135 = 1.0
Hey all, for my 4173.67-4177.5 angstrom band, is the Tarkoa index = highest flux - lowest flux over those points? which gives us 12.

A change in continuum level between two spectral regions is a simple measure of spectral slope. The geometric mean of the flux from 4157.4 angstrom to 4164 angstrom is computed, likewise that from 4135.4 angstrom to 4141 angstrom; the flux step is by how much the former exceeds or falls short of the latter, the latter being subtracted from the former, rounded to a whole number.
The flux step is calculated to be -19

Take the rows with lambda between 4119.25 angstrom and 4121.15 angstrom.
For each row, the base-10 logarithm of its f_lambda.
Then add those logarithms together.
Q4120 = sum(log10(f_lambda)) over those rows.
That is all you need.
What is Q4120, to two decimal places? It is 2.62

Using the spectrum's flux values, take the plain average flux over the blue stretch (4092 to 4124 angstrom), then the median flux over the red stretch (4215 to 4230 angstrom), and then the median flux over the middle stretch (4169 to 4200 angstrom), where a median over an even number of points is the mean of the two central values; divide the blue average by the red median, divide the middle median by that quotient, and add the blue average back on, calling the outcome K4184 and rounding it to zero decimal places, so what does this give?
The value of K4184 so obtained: 32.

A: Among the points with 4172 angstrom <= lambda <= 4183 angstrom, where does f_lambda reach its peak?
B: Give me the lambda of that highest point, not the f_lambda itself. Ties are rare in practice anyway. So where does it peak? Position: 4182.81 angstrom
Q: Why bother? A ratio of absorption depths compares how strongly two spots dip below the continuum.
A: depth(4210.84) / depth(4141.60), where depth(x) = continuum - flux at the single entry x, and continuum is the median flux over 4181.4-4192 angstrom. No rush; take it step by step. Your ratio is 3.7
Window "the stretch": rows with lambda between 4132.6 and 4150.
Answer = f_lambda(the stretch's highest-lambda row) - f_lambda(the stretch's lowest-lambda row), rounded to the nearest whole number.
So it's 13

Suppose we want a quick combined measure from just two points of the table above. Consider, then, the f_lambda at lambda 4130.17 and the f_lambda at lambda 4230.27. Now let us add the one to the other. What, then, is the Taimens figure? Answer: 46.9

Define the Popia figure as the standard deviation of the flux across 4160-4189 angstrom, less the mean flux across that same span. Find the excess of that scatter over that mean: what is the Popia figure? -11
